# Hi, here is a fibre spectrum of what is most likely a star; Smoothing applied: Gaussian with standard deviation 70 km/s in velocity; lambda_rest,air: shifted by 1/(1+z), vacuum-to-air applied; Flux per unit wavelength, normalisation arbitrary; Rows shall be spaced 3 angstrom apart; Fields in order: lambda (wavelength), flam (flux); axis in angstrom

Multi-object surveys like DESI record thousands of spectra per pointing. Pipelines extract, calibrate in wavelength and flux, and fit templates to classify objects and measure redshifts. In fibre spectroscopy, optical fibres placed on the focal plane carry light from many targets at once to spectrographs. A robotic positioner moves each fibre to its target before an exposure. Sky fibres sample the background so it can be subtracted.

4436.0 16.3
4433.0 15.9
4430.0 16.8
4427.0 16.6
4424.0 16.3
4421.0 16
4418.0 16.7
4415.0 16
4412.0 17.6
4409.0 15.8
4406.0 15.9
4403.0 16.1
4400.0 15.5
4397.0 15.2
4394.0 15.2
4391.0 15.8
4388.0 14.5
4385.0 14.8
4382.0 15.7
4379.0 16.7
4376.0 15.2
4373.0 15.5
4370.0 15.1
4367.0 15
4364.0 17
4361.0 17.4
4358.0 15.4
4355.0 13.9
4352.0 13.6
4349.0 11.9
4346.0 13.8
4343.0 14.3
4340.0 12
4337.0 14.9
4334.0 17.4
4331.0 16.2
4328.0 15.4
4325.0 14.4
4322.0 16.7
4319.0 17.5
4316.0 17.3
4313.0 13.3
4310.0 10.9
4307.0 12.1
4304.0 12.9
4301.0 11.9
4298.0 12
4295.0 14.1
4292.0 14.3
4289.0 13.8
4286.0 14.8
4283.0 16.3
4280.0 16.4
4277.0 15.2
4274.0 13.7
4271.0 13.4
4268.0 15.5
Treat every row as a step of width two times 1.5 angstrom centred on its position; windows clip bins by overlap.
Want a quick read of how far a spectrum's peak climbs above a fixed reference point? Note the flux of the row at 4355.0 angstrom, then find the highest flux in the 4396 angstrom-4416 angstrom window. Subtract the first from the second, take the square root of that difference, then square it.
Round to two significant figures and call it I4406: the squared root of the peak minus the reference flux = 3.7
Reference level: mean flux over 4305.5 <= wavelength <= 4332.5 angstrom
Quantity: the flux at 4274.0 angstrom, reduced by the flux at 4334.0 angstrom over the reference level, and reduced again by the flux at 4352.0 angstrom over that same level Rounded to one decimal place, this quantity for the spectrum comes 11.6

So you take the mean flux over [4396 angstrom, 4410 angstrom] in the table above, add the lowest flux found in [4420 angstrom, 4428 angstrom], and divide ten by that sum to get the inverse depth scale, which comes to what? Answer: 0.315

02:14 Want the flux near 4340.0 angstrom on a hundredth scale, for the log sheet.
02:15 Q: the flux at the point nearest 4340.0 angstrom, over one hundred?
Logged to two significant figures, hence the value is 0.12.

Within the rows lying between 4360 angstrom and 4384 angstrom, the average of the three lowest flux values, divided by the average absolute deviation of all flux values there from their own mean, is 19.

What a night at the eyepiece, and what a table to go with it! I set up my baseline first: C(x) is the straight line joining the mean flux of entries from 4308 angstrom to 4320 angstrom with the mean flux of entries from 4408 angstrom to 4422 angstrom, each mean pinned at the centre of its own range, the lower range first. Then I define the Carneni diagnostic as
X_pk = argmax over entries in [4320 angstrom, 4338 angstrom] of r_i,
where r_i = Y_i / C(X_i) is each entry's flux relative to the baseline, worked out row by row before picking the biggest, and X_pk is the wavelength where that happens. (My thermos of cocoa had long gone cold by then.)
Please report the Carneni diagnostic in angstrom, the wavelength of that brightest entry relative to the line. 4334.0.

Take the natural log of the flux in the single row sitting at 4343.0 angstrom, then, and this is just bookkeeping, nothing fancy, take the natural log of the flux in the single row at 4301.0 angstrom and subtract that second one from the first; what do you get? 0.18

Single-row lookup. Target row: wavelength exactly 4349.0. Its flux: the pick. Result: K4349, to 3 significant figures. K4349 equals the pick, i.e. 11.9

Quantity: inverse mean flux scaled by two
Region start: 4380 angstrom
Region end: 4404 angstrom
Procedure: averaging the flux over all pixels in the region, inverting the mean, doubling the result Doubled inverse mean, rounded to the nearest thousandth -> 0.130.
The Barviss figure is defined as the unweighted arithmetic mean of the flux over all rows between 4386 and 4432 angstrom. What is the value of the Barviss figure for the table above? 16.0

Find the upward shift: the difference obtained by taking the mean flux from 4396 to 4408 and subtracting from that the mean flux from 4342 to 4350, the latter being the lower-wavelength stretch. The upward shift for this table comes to 2.3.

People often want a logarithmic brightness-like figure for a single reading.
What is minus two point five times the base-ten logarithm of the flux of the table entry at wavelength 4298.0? -2.70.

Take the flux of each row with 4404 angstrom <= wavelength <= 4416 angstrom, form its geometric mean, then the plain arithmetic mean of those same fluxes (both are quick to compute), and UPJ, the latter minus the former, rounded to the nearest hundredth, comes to 0.02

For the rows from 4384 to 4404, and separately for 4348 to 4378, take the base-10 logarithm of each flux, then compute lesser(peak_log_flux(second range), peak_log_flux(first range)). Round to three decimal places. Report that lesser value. 1.207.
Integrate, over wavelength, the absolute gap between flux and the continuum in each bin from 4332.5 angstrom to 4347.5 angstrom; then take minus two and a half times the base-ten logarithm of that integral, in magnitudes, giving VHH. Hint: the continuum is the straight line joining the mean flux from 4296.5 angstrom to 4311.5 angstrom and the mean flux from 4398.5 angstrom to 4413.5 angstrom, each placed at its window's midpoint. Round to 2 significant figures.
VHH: -3.5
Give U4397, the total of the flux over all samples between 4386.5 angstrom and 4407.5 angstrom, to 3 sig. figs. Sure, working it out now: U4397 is 108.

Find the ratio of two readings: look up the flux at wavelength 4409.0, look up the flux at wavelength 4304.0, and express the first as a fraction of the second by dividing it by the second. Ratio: 1.22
